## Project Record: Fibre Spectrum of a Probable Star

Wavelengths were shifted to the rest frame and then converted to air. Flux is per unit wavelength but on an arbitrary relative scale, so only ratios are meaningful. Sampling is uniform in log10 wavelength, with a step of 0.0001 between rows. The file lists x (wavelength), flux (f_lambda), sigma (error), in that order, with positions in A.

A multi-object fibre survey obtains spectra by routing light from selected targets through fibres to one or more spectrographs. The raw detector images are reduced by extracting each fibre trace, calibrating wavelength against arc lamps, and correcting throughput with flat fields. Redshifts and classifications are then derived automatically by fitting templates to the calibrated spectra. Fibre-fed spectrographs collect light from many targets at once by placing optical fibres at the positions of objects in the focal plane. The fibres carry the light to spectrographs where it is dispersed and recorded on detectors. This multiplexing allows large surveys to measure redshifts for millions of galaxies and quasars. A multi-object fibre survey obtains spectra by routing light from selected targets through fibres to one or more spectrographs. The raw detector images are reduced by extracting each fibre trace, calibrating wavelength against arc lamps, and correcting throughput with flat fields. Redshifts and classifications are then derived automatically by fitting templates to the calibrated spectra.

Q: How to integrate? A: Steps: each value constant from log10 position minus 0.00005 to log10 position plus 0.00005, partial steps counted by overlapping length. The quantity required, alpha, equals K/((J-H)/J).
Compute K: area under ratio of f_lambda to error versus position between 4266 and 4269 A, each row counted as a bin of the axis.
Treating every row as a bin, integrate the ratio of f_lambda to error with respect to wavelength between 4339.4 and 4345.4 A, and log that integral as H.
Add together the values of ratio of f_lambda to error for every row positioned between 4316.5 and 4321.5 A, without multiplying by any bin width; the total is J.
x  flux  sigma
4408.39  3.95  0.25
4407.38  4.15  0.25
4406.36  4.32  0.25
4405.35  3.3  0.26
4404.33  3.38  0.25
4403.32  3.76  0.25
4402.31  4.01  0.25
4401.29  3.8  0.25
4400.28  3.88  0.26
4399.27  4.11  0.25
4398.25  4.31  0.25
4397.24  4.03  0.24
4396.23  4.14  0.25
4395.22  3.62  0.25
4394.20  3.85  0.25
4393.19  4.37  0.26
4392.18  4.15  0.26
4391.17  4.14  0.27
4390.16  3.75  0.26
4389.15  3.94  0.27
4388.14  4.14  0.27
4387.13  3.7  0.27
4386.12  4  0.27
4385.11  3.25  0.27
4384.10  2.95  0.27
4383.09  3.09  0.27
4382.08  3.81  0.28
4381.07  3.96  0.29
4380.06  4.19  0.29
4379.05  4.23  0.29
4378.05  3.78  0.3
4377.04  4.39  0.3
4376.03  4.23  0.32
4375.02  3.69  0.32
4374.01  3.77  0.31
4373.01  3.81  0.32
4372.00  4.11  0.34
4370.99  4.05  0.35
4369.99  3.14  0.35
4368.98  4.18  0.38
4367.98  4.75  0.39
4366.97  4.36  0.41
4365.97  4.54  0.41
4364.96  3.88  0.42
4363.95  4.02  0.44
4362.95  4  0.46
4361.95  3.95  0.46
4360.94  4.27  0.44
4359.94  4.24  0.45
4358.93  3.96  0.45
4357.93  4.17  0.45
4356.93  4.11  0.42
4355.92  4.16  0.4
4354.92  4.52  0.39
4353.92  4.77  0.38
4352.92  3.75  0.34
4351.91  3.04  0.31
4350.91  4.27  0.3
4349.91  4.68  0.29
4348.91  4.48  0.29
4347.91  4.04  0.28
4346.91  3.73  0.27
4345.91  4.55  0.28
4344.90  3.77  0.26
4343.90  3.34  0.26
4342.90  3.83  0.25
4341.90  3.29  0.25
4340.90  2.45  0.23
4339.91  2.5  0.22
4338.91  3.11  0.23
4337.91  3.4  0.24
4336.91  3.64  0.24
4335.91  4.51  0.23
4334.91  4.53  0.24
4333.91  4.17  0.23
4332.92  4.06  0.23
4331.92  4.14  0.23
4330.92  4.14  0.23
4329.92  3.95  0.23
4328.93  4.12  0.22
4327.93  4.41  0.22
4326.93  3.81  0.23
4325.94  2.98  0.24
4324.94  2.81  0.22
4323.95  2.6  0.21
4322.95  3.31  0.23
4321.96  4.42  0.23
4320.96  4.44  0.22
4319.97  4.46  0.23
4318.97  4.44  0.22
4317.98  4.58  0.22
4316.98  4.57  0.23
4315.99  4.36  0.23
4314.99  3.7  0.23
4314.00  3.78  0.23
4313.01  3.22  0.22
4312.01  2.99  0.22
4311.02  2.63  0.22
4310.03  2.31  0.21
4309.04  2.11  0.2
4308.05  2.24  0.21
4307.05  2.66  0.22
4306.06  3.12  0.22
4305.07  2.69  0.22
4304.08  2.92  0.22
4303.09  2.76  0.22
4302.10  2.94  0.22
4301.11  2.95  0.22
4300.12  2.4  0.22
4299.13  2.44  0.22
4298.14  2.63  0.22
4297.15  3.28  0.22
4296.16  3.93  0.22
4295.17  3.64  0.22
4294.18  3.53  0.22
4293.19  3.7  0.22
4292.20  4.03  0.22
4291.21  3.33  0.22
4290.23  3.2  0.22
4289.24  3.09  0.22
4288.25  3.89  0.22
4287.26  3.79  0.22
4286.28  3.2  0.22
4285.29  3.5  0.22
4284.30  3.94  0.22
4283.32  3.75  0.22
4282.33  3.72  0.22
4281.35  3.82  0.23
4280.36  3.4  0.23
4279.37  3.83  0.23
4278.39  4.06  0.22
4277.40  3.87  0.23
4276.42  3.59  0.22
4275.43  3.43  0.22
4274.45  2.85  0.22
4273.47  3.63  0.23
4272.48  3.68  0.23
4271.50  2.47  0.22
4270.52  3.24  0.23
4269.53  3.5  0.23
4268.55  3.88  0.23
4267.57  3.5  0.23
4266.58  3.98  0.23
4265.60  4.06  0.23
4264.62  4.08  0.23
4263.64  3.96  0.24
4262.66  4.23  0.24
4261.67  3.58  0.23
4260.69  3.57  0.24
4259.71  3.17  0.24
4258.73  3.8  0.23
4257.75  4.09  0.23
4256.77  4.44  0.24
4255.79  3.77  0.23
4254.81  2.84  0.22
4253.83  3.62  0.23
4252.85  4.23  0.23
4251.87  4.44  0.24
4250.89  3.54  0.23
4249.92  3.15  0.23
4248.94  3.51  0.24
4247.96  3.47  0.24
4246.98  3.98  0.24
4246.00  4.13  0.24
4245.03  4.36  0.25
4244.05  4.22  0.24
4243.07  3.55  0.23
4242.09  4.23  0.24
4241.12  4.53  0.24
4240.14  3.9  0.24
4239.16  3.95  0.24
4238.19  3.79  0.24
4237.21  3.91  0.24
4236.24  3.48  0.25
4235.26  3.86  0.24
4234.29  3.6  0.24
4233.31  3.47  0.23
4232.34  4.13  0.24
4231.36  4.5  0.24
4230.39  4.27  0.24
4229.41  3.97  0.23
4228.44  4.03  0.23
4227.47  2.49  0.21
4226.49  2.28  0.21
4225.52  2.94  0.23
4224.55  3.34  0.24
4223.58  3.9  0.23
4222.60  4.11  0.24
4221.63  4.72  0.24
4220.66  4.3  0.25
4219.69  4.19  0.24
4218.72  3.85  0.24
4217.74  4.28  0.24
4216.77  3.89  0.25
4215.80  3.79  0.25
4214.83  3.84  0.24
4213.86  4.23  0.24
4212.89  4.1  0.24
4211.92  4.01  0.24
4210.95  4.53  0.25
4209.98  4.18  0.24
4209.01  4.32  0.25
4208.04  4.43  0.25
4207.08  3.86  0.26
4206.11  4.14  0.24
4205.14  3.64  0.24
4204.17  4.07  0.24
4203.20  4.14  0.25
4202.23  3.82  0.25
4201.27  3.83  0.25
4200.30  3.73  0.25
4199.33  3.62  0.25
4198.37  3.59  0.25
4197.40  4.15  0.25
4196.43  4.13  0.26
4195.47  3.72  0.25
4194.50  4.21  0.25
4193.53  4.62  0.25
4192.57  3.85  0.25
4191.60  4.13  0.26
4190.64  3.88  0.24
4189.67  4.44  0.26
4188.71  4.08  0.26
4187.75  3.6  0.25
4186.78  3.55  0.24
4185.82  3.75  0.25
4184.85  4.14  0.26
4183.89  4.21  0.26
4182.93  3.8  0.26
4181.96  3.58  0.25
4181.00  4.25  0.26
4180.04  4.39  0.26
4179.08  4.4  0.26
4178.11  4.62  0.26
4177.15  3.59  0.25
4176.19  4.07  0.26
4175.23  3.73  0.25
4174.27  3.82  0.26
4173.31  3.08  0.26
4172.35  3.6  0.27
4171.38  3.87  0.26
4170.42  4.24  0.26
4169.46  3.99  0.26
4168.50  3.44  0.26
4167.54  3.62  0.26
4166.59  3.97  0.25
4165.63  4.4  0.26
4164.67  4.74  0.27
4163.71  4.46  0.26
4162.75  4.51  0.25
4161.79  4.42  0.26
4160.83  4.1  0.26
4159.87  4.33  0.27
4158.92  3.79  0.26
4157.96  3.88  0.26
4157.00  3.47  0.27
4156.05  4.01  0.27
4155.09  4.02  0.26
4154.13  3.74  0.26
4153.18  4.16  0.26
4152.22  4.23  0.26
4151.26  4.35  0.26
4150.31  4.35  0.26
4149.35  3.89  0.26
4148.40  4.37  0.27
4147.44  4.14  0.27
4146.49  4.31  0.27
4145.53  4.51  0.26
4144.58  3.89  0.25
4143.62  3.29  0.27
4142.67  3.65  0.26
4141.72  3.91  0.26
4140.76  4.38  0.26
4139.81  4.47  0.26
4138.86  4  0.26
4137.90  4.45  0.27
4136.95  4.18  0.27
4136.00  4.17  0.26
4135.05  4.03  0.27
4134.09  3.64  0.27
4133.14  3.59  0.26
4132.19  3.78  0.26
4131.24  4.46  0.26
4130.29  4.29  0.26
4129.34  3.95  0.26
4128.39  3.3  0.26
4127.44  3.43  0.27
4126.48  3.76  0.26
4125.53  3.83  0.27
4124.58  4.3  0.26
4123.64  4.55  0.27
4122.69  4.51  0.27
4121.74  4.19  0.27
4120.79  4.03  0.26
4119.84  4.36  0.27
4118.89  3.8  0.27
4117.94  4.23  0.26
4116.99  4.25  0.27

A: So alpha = 221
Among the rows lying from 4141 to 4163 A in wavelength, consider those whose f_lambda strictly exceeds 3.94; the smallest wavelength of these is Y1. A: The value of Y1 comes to 4145.53 A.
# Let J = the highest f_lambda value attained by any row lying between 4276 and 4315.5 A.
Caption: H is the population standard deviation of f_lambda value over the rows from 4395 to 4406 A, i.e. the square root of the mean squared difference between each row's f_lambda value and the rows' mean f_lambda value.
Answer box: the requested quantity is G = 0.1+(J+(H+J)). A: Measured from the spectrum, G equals 8.5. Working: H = 0.30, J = 4.06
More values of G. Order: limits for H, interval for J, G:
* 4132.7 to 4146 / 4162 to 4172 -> 9.9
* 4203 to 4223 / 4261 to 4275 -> 8.8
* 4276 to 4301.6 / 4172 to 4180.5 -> 9.8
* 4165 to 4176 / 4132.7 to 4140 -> 9.4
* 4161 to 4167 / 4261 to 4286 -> 8.8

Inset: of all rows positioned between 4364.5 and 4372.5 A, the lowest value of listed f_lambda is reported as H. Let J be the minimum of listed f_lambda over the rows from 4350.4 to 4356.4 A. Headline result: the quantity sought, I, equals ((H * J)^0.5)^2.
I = 9.5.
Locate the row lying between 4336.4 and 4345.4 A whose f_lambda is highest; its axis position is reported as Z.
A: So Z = 4342.90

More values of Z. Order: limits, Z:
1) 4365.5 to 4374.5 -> 4367.98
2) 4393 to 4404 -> 4393.19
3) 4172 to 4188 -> 4178.11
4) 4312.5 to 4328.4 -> 4317.98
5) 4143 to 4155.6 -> 4145.53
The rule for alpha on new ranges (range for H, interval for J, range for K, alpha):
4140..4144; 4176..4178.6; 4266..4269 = -208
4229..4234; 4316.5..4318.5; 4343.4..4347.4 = -52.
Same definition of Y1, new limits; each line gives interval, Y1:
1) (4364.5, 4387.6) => 4365.97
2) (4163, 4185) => 4163.71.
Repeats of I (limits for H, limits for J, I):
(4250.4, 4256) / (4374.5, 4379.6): 10.5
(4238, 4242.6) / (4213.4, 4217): 14.4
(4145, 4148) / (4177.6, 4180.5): 18.2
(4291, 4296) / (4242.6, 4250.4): 10.5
